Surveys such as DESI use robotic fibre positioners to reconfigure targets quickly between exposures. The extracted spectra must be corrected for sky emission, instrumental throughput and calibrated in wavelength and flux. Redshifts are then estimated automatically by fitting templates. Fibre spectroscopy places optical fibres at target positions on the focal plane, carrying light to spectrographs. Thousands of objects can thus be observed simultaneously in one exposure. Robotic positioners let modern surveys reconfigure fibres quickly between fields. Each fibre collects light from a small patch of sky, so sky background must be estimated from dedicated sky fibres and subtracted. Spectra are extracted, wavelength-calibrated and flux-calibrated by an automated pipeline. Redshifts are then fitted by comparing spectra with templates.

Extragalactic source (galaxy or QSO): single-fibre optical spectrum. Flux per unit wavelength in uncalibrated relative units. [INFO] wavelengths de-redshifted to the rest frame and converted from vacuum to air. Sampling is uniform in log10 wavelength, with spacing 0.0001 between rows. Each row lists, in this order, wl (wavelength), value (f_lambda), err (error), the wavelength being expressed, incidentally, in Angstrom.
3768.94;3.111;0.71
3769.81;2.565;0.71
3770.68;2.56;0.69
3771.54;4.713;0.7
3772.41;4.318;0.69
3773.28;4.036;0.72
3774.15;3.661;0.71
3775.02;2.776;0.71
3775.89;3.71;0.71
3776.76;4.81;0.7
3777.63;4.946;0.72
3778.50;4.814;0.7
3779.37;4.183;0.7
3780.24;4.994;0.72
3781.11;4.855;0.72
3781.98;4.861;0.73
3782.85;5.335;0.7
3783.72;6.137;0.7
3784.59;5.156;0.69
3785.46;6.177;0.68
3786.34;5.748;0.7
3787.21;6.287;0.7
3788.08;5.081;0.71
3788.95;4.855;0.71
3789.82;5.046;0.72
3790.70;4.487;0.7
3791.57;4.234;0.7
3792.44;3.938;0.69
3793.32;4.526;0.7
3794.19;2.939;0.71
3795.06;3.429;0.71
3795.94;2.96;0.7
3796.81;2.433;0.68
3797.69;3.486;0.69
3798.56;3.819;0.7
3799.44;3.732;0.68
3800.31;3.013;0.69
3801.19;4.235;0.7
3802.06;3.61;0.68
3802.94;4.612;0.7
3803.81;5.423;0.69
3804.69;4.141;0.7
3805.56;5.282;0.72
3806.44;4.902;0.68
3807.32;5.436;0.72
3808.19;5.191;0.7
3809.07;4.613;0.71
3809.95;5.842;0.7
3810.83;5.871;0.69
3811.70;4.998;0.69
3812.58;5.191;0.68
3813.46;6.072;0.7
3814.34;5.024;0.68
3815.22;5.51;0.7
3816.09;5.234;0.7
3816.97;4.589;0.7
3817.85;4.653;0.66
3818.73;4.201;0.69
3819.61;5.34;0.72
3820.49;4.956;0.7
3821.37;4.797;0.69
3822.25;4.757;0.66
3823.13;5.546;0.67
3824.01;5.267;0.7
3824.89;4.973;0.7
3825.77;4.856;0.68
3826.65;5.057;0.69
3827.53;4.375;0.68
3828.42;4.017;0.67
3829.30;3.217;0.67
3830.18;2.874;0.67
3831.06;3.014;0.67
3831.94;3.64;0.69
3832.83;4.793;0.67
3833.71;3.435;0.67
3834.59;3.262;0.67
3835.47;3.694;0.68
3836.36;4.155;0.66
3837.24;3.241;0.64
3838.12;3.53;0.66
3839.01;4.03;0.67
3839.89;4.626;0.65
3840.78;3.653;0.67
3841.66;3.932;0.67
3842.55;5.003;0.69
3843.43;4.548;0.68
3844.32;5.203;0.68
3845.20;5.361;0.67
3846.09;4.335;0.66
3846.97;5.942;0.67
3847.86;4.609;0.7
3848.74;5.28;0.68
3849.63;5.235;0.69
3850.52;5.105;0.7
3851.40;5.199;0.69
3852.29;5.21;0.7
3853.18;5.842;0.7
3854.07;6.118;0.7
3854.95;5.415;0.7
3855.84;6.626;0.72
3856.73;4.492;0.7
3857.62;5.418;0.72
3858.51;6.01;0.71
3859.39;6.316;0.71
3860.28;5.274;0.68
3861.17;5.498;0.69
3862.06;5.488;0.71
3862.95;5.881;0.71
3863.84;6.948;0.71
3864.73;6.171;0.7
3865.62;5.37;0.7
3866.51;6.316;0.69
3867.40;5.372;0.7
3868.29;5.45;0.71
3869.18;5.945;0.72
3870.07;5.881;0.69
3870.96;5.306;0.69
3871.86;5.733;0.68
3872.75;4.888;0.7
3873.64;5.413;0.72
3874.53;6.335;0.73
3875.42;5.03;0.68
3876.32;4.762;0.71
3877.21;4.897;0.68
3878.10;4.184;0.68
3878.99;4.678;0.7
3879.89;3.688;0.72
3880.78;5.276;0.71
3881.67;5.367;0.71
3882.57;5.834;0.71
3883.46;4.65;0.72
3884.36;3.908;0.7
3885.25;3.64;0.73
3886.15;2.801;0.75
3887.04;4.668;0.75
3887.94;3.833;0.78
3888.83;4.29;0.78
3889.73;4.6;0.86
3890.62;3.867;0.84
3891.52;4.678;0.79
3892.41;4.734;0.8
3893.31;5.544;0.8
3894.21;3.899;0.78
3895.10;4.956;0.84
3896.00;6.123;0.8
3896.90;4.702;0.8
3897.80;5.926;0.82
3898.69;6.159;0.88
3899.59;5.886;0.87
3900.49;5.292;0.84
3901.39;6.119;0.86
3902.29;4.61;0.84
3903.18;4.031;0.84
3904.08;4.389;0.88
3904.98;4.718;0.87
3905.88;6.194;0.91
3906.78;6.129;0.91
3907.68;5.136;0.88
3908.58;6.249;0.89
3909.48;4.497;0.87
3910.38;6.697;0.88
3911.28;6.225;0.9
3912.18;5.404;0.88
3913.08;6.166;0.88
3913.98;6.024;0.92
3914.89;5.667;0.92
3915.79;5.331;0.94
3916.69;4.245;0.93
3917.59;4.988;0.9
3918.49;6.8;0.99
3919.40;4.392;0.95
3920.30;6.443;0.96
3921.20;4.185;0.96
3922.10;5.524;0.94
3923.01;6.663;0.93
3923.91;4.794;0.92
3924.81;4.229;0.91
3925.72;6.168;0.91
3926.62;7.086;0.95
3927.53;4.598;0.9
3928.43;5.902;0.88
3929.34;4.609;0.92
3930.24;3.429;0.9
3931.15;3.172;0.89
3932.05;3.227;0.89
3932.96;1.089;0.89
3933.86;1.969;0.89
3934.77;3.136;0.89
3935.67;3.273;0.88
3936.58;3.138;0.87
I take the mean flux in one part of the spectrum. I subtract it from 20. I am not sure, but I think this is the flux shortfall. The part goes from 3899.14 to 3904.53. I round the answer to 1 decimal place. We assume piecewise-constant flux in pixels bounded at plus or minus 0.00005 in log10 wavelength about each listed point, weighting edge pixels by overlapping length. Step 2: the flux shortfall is 14.9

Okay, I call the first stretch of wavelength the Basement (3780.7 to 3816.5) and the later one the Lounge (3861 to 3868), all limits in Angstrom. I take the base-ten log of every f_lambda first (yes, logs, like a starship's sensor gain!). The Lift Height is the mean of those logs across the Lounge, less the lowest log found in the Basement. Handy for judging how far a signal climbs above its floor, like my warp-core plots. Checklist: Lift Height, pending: 0.38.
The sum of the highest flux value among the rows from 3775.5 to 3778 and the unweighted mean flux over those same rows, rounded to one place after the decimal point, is 9.4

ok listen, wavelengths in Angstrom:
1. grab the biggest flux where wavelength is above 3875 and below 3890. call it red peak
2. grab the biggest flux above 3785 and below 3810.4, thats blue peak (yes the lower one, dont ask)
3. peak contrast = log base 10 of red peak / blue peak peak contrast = -0.032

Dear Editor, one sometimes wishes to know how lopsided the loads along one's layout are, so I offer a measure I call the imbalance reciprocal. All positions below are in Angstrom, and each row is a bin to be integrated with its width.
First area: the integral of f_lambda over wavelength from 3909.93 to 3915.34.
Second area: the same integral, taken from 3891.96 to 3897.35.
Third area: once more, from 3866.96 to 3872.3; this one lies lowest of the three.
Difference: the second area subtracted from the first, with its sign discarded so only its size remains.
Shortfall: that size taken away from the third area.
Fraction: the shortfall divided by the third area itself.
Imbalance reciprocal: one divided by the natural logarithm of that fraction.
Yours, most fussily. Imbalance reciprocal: -5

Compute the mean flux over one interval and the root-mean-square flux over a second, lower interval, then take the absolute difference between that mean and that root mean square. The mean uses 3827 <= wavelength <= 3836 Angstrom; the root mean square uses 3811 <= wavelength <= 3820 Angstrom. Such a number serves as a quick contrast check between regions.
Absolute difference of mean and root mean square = 1.5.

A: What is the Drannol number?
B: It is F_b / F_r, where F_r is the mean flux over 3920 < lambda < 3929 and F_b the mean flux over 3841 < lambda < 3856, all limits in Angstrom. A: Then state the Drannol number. 0.94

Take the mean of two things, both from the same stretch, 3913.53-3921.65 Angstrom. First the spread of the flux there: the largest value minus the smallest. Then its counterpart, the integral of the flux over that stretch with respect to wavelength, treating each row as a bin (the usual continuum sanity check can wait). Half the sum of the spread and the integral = 23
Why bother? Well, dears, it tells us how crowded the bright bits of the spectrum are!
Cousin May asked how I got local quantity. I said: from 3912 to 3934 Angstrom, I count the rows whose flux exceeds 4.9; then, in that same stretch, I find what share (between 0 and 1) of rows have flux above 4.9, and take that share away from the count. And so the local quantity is 12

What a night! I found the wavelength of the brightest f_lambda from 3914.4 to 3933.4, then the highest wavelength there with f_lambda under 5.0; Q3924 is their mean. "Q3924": 3929.8 Angstrom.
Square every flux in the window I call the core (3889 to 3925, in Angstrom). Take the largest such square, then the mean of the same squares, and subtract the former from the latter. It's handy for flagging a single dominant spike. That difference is -17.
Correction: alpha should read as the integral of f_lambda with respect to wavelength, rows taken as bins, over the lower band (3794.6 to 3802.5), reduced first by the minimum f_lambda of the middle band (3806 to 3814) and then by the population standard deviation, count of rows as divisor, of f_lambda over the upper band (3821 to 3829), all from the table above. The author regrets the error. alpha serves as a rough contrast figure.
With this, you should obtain 22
